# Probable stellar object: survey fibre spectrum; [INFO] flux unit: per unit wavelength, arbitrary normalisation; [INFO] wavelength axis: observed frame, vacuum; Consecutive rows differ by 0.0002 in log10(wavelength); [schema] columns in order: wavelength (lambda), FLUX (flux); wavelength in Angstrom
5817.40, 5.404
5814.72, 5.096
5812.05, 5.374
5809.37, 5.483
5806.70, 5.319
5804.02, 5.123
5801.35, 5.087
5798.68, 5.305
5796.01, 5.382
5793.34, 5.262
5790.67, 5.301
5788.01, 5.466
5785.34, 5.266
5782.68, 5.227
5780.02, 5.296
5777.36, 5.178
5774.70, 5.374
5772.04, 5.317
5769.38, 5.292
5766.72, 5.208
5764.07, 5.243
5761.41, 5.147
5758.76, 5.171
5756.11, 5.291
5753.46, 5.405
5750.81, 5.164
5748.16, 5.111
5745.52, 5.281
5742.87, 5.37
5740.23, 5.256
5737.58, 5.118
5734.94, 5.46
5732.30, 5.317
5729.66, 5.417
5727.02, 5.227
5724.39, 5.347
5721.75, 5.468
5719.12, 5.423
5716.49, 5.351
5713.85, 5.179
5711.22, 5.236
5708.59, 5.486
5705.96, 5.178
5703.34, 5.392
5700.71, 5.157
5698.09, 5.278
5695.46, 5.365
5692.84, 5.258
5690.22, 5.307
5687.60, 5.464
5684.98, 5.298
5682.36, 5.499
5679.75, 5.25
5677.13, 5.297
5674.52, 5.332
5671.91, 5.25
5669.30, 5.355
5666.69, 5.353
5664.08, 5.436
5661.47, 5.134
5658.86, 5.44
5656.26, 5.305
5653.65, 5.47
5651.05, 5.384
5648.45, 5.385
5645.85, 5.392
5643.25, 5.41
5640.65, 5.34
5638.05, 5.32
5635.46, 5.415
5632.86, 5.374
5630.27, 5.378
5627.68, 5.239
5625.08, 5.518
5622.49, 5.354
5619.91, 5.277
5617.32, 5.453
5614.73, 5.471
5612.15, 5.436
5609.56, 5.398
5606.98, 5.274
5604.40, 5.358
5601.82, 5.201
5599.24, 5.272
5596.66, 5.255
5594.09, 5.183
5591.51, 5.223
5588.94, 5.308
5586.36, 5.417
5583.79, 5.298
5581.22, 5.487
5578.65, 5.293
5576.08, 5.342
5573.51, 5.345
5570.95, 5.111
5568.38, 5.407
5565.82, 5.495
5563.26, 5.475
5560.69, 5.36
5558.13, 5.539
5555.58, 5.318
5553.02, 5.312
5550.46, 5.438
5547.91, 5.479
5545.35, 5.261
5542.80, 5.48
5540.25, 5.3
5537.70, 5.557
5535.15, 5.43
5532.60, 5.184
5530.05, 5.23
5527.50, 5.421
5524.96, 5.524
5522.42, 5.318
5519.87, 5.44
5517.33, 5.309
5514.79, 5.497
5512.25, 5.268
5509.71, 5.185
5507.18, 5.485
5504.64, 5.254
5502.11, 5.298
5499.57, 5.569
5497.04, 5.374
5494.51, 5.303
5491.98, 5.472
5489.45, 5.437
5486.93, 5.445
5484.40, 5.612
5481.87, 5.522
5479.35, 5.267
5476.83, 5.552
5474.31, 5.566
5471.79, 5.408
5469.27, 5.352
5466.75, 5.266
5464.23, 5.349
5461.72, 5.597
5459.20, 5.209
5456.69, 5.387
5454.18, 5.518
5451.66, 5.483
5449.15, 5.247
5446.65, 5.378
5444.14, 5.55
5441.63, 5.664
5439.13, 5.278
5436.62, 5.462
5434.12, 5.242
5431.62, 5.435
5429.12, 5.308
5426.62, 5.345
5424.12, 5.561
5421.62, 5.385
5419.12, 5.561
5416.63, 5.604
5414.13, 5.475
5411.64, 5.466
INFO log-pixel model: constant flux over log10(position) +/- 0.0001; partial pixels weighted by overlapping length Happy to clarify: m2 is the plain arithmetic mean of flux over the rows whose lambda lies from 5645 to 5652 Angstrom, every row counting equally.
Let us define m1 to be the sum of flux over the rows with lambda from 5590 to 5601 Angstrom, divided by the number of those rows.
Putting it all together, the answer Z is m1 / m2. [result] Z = 0.97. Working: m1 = 5.23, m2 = 5.39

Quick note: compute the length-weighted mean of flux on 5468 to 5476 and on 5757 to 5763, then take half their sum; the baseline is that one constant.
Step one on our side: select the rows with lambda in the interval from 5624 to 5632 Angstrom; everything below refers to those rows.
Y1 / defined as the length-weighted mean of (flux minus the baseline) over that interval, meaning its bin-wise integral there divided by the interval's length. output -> 0.065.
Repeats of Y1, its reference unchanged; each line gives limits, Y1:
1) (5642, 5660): 0.089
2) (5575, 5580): 0.010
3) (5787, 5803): -0.015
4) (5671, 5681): -0.025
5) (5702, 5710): 0.041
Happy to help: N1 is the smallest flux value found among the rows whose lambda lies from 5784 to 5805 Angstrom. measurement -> 5.087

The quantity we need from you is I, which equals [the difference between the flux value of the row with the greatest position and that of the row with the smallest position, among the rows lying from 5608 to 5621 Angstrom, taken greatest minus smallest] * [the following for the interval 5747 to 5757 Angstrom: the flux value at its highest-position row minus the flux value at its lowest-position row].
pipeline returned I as -0.022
